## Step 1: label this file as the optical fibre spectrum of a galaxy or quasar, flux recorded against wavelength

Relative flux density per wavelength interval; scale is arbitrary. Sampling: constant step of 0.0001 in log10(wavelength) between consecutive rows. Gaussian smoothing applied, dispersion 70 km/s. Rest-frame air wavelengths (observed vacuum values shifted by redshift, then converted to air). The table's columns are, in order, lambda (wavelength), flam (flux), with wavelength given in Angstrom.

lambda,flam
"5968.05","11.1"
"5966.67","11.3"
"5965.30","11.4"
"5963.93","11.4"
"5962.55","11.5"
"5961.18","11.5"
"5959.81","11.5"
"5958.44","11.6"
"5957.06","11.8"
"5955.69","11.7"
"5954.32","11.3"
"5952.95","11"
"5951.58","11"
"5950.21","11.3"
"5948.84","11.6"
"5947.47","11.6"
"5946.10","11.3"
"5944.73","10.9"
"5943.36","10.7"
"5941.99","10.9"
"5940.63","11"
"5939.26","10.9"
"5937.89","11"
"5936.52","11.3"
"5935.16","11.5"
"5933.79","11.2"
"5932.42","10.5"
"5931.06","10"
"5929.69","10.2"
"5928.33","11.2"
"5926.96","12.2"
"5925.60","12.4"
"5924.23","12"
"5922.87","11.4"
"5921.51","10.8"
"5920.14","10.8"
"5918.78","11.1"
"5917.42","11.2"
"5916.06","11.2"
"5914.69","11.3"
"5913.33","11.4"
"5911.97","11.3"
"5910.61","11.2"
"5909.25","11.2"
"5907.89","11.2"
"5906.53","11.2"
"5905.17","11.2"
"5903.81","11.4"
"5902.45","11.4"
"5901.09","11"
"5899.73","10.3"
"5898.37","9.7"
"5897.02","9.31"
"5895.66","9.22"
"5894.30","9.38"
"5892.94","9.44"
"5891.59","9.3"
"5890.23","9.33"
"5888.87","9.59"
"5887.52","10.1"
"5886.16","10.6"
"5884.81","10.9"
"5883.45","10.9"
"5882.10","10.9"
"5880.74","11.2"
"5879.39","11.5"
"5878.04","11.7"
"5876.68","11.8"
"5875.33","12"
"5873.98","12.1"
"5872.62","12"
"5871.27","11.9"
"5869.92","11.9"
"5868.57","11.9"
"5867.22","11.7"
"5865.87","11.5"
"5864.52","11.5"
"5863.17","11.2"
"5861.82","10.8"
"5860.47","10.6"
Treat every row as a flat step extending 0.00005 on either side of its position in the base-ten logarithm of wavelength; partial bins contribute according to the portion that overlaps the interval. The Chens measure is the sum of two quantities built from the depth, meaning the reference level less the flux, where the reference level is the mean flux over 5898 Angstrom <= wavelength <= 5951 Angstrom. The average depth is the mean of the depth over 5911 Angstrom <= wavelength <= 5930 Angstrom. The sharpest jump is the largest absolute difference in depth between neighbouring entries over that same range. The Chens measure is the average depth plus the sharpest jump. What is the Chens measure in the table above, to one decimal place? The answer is 0.8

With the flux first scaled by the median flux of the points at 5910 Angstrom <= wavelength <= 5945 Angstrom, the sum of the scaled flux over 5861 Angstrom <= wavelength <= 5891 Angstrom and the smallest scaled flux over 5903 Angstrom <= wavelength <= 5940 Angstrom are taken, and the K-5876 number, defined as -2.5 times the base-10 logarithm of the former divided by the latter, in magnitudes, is -3.48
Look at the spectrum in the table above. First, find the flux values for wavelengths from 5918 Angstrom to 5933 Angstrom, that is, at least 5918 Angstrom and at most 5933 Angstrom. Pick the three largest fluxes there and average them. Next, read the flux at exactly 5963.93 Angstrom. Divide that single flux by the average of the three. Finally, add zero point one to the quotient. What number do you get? 1.03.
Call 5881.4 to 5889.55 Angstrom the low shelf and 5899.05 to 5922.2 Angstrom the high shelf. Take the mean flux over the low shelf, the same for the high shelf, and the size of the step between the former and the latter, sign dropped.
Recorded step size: 0.63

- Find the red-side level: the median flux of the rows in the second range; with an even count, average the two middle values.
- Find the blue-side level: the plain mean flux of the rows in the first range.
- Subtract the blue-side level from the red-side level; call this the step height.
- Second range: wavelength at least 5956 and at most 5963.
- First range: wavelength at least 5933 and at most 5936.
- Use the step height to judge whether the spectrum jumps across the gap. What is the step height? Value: 0.2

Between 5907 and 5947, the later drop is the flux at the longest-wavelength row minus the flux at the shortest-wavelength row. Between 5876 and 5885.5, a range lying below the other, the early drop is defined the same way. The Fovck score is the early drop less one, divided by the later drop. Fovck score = -19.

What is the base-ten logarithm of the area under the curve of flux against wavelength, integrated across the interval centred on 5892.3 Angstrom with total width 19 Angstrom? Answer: 2.28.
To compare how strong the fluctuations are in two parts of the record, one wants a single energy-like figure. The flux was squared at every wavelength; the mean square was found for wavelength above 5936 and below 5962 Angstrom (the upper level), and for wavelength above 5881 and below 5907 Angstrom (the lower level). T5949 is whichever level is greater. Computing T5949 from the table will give 127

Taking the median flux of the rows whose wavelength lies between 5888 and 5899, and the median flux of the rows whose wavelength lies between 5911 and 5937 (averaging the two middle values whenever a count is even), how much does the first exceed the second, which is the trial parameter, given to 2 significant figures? -1.8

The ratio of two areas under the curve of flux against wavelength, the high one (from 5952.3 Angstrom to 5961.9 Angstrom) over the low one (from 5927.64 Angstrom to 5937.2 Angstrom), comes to 1.06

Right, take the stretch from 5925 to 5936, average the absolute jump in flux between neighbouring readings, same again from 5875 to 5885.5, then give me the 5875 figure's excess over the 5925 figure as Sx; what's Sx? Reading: -0.40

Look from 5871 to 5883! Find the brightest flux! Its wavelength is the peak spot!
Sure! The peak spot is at 5873.98 Angstrom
